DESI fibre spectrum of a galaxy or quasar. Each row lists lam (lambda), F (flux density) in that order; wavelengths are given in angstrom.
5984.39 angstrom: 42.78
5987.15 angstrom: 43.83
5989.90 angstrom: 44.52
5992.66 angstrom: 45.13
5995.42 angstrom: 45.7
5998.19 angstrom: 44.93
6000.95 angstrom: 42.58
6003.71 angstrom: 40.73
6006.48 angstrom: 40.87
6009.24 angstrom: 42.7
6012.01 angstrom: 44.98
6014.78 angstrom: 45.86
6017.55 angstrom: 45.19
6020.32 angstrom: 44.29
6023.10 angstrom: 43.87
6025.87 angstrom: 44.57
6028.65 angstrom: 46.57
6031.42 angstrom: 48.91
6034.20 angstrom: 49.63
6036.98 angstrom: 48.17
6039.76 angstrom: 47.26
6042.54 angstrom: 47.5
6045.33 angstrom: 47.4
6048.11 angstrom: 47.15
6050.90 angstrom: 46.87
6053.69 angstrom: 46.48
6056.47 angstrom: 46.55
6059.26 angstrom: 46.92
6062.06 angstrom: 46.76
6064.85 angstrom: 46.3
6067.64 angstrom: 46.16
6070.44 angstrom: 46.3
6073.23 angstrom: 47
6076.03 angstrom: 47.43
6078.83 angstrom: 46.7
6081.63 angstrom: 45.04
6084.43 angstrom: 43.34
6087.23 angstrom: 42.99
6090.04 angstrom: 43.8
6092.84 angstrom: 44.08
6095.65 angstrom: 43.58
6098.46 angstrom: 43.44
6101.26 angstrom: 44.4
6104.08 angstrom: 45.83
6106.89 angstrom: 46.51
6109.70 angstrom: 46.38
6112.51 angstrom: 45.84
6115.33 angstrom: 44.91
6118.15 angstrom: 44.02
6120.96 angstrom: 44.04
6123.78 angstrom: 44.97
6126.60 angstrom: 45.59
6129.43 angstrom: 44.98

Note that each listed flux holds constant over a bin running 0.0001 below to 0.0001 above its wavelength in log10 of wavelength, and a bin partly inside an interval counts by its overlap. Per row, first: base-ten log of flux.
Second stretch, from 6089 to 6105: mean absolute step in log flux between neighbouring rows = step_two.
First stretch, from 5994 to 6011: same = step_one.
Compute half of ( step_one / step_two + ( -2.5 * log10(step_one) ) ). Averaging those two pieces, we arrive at 3.4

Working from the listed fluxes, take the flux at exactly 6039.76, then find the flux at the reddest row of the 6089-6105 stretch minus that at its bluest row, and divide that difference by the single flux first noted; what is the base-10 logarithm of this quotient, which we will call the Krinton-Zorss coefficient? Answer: -1.37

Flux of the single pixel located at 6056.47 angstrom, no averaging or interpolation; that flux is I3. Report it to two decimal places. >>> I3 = 46.55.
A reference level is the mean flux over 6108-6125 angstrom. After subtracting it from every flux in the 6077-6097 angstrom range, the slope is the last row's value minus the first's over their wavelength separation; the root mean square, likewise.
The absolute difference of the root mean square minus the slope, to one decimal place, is 1.6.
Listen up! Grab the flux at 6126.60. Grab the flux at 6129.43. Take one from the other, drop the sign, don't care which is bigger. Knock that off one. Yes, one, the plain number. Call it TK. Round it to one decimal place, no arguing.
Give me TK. 0.4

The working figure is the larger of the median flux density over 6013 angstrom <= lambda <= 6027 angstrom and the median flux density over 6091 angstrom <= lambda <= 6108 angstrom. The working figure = 44.6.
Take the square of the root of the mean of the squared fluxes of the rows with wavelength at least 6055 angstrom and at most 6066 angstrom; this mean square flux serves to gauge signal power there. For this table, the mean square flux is 2175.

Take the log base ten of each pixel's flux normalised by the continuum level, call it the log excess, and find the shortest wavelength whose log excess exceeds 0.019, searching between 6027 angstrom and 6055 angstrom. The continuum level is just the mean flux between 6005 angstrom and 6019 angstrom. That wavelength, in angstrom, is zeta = 6028.65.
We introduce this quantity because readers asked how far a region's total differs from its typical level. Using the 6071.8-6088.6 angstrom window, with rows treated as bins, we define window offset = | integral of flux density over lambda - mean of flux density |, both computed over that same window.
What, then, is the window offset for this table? 718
